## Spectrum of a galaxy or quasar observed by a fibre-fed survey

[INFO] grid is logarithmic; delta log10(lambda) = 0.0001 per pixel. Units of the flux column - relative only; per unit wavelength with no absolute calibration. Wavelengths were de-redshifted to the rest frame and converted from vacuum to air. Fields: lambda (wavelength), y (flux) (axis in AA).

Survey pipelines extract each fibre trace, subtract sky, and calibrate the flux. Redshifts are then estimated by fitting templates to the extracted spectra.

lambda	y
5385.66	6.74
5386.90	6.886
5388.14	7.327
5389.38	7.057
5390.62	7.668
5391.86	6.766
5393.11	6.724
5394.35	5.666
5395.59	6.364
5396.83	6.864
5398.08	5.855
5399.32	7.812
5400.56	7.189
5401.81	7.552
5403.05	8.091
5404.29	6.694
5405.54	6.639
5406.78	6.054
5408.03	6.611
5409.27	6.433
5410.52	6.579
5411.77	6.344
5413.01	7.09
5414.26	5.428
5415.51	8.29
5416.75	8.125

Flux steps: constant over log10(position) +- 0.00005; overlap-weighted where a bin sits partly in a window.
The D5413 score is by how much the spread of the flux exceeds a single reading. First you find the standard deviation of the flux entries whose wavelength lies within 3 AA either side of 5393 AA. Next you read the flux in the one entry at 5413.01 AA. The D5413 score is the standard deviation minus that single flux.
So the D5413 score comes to -6.4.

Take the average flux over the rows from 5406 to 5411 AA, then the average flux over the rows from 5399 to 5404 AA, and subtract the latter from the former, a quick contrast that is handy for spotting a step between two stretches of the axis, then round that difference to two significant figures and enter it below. -1.2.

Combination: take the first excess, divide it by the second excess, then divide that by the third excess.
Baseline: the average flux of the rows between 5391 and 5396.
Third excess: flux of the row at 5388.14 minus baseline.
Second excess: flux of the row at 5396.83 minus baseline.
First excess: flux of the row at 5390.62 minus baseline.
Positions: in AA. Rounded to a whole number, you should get 3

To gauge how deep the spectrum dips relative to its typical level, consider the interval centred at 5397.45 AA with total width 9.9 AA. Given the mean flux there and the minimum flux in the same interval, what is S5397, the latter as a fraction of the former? 0.84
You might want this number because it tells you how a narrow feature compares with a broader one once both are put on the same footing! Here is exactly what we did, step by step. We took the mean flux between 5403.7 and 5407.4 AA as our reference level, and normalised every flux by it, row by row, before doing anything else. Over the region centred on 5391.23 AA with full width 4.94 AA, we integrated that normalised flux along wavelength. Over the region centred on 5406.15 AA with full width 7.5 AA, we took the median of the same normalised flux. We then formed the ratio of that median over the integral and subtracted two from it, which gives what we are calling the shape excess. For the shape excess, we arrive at -1.81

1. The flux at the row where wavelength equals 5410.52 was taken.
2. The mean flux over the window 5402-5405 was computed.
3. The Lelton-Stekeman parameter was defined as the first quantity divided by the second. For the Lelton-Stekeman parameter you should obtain 0.89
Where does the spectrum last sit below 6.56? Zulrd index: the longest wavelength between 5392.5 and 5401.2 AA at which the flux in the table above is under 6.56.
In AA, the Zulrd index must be 5398.08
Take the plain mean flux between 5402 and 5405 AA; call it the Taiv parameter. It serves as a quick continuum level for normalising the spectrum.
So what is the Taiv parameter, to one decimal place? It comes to 7.4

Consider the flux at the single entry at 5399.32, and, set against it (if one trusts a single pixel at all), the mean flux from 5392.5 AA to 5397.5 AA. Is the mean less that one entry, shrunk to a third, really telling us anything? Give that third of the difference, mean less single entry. -0.47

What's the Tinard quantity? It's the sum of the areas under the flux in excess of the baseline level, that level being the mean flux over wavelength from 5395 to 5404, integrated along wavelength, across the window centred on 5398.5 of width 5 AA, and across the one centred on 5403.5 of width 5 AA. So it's -0.2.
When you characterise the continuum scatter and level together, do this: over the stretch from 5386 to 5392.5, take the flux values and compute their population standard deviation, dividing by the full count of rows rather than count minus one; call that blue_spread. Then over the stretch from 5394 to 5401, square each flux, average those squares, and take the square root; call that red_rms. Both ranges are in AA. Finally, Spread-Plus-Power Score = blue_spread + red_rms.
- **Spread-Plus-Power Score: 7.0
